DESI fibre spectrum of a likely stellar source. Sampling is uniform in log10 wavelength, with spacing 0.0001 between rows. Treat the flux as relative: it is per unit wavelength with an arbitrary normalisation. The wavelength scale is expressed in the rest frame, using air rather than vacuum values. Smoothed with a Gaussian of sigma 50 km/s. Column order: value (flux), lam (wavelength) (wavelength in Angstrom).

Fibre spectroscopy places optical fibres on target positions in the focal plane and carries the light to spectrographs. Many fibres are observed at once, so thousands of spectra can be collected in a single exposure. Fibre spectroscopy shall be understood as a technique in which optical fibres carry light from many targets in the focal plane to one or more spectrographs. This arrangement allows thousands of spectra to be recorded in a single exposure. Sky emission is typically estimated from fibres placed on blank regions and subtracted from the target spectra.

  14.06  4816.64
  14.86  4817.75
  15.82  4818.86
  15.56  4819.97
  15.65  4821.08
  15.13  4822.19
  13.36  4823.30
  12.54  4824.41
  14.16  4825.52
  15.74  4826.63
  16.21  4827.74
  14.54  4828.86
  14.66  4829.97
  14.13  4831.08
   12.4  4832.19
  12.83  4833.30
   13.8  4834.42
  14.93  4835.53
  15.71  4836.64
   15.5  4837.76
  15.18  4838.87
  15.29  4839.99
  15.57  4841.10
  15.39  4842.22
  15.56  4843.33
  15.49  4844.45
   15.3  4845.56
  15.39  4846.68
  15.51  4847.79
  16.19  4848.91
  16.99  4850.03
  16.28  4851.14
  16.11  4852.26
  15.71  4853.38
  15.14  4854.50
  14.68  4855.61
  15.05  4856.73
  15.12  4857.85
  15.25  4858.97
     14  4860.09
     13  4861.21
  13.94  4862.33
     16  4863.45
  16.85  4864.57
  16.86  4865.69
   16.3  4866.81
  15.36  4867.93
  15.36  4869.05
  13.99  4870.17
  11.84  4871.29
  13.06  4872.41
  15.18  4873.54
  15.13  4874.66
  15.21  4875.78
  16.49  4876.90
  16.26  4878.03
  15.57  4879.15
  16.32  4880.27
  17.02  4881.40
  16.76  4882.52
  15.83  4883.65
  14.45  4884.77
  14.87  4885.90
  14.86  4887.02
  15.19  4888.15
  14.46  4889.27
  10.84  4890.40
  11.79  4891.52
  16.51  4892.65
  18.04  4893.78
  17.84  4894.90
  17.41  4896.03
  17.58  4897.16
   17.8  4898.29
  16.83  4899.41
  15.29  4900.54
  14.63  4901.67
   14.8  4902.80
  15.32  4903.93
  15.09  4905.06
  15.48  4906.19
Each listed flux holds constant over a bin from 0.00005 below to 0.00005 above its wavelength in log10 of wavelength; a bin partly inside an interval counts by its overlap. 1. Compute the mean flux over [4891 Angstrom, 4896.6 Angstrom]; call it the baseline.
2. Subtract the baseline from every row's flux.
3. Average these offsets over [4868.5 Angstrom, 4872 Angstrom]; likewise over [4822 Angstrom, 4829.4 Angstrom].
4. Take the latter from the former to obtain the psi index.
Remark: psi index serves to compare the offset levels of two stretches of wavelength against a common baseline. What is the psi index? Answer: -0.8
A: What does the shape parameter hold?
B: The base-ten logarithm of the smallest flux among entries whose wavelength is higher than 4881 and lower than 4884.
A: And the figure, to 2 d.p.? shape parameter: 1.20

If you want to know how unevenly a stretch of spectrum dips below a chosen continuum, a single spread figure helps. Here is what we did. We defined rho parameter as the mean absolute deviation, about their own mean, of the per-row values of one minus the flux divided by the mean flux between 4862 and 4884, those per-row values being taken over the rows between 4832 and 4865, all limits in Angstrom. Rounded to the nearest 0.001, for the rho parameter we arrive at 0.050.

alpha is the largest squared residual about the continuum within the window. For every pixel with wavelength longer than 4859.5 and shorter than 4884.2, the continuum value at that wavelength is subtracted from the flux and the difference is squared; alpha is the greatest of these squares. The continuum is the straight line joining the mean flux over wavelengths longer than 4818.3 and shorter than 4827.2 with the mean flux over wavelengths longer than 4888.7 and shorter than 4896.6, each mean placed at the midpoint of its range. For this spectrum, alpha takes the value 11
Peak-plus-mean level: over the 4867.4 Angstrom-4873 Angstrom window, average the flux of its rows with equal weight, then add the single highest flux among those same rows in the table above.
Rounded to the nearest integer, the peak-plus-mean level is 29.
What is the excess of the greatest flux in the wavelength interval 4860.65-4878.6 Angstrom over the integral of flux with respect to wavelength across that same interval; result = -253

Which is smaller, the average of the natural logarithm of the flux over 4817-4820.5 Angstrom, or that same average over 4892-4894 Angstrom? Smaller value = 2.73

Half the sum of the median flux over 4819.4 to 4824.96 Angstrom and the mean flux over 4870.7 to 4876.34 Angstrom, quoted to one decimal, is 14.6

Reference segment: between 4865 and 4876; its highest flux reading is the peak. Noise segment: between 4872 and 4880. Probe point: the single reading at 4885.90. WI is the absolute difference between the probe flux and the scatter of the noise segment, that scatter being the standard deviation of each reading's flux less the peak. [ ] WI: 13.8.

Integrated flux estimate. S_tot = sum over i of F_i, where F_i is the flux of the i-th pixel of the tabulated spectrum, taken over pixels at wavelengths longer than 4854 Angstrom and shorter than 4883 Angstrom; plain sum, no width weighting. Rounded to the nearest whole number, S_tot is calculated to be 396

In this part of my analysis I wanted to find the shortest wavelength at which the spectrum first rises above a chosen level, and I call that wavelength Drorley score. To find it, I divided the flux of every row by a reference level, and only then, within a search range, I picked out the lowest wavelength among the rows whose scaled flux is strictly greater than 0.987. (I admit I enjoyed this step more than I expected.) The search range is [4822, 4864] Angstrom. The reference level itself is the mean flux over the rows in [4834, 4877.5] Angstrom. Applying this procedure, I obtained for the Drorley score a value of 4822.19 Angstrom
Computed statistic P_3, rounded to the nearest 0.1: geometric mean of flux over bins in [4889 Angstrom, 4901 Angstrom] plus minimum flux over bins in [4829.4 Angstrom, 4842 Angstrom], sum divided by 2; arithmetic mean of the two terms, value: 14.0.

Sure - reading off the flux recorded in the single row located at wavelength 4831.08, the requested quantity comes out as 14.13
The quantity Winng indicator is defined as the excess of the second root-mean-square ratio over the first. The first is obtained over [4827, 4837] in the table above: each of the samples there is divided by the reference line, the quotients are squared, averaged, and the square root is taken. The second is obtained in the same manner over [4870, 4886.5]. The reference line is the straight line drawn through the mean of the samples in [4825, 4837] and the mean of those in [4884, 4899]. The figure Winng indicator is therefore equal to 0.00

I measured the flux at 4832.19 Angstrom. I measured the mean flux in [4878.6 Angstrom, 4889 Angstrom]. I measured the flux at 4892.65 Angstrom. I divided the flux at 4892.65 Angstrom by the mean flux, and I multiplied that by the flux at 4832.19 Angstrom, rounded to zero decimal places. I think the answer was 13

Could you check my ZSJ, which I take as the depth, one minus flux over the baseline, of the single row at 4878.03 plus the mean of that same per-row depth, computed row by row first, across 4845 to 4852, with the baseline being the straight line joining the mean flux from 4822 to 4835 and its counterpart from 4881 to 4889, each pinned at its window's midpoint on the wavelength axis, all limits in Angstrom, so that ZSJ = -0.15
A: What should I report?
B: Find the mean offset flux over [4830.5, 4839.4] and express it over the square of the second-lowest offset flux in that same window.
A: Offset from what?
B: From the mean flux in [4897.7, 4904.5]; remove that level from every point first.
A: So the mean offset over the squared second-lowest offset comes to -0.2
